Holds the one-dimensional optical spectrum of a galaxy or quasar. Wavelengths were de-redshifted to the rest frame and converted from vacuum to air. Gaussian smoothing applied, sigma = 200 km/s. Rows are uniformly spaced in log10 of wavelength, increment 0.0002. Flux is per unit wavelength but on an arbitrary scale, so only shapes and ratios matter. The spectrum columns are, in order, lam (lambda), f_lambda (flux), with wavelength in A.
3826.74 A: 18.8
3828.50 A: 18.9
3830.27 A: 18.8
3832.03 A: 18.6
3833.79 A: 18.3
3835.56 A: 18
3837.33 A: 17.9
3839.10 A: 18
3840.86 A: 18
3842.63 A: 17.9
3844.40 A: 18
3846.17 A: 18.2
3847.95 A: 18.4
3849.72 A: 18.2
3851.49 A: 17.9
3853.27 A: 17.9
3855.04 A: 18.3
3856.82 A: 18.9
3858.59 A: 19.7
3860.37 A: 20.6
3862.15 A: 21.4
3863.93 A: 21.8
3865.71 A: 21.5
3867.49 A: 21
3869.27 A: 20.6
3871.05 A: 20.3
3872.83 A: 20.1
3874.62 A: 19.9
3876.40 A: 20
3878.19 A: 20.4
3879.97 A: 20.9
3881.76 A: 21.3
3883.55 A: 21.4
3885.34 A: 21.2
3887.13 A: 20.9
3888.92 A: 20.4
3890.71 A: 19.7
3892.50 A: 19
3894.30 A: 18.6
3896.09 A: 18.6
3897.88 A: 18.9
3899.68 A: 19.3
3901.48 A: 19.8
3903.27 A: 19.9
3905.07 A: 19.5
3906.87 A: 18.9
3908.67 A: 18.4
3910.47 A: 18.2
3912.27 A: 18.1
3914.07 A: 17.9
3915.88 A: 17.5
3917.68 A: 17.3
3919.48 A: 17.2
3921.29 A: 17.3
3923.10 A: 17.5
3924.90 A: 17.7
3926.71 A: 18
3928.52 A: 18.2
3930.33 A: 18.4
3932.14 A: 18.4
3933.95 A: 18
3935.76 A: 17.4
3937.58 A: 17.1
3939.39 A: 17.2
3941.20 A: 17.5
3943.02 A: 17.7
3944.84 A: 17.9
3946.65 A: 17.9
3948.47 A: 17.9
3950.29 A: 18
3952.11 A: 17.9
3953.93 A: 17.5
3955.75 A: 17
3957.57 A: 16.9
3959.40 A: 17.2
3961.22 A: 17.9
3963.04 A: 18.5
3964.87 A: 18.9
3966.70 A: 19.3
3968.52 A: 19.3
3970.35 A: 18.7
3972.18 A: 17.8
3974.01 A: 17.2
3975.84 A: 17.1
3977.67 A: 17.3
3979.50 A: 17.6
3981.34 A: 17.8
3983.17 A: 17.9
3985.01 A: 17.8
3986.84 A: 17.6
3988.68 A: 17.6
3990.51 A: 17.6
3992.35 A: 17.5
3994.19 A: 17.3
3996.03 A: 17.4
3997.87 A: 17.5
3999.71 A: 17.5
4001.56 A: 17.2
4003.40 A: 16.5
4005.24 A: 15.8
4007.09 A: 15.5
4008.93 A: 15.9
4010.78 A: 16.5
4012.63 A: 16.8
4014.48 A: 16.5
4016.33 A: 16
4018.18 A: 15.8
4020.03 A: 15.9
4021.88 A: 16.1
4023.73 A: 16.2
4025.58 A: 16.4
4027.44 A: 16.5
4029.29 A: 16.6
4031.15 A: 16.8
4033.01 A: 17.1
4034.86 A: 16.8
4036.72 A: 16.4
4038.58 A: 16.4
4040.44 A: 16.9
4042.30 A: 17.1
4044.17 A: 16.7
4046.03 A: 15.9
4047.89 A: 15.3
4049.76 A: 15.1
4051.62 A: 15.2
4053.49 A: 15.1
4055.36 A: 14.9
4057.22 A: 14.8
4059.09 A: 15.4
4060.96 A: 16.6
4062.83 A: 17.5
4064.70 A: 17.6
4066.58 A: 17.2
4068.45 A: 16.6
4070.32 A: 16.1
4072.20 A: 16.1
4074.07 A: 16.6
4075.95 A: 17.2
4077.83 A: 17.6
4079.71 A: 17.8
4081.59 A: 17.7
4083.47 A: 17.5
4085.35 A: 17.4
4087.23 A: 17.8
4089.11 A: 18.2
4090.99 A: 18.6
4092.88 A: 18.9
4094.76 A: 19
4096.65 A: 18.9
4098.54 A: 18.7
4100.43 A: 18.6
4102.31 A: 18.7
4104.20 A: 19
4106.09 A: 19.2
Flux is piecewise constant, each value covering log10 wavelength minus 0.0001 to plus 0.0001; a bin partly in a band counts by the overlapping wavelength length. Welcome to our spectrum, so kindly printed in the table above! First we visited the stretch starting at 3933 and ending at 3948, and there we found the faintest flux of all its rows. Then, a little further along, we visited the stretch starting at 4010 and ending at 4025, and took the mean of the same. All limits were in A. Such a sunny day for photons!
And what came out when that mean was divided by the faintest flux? 0.95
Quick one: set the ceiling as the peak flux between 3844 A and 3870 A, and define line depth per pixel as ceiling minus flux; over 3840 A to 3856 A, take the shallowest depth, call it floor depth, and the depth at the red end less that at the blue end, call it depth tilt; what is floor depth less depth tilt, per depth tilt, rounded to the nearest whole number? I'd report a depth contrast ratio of -12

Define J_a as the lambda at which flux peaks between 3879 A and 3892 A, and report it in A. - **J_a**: 3883.55 A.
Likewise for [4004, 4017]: 4012.63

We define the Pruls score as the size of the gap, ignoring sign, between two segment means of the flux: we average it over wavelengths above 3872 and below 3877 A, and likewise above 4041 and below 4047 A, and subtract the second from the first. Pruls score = 3.4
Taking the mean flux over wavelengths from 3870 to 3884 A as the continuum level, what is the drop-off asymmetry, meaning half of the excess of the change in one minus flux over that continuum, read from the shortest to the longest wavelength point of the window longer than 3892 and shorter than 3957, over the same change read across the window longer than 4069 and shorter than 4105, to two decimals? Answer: 0.12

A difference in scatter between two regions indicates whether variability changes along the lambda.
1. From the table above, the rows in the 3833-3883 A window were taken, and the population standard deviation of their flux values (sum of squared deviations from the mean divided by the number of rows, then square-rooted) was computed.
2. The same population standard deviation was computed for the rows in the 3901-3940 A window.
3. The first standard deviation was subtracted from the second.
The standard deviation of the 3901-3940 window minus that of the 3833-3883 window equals -0.6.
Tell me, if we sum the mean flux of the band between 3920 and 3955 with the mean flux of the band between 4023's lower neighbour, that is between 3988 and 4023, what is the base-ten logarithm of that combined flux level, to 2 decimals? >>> 1.54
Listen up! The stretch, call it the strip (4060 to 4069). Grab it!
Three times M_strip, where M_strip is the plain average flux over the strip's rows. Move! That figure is 51.3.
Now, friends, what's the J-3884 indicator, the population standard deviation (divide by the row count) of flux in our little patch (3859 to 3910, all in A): 1.0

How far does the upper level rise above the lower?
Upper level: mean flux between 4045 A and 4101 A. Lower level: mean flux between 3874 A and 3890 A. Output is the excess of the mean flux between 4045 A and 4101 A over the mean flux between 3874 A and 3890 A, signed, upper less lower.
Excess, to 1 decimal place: -3.7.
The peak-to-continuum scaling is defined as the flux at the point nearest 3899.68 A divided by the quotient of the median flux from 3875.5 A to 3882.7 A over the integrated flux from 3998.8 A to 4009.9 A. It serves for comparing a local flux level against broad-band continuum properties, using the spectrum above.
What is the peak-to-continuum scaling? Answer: 170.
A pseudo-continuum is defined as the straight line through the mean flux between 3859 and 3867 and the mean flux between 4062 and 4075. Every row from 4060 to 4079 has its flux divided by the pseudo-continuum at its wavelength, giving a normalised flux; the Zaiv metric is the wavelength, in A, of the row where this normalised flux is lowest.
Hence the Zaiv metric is 4070.32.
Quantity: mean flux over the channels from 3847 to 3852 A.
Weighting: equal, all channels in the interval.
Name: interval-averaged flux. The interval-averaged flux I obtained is 18.2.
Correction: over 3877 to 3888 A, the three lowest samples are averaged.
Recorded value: 20.7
